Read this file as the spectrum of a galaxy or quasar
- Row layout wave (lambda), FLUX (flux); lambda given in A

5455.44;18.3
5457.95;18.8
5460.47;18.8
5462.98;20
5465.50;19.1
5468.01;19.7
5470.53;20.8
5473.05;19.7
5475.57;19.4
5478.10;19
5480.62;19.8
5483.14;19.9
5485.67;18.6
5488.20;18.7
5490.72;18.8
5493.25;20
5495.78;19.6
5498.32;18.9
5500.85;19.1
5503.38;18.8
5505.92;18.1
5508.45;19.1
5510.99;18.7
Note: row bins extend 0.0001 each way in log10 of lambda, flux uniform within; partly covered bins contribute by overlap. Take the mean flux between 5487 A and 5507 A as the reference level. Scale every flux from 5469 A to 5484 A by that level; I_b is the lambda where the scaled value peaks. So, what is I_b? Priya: 5470.53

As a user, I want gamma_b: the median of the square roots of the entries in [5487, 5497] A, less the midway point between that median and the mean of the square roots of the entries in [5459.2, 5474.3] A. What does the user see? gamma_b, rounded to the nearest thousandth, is -0.027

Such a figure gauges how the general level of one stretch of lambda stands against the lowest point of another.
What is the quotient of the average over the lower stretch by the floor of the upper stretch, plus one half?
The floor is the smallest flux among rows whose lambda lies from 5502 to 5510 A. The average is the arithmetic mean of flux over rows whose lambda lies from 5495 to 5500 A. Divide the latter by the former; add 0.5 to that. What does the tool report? 1.56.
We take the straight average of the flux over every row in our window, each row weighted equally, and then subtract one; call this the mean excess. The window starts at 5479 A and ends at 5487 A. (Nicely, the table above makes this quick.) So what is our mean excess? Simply 18.4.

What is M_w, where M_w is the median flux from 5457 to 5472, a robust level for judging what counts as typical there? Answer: 19.4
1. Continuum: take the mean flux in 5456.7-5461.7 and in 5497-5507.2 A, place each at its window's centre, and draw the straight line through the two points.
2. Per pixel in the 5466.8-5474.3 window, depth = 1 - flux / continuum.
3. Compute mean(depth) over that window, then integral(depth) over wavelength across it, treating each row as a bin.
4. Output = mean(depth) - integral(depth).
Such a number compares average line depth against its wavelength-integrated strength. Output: 0.45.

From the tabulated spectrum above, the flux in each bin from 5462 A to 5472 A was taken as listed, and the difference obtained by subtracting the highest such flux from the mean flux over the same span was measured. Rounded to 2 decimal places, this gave -0.90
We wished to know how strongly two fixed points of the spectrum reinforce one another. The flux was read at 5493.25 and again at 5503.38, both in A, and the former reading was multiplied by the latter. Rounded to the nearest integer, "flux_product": 376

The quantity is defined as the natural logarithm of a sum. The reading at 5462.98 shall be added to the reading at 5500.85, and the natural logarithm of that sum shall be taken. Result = 3.67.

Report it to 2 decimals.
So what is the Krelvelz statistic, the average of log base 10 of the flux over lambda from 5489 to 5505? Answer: 1.28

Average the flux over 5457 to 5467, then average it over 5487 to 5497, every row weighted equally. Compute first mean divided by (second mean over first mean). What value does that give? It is 19.1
